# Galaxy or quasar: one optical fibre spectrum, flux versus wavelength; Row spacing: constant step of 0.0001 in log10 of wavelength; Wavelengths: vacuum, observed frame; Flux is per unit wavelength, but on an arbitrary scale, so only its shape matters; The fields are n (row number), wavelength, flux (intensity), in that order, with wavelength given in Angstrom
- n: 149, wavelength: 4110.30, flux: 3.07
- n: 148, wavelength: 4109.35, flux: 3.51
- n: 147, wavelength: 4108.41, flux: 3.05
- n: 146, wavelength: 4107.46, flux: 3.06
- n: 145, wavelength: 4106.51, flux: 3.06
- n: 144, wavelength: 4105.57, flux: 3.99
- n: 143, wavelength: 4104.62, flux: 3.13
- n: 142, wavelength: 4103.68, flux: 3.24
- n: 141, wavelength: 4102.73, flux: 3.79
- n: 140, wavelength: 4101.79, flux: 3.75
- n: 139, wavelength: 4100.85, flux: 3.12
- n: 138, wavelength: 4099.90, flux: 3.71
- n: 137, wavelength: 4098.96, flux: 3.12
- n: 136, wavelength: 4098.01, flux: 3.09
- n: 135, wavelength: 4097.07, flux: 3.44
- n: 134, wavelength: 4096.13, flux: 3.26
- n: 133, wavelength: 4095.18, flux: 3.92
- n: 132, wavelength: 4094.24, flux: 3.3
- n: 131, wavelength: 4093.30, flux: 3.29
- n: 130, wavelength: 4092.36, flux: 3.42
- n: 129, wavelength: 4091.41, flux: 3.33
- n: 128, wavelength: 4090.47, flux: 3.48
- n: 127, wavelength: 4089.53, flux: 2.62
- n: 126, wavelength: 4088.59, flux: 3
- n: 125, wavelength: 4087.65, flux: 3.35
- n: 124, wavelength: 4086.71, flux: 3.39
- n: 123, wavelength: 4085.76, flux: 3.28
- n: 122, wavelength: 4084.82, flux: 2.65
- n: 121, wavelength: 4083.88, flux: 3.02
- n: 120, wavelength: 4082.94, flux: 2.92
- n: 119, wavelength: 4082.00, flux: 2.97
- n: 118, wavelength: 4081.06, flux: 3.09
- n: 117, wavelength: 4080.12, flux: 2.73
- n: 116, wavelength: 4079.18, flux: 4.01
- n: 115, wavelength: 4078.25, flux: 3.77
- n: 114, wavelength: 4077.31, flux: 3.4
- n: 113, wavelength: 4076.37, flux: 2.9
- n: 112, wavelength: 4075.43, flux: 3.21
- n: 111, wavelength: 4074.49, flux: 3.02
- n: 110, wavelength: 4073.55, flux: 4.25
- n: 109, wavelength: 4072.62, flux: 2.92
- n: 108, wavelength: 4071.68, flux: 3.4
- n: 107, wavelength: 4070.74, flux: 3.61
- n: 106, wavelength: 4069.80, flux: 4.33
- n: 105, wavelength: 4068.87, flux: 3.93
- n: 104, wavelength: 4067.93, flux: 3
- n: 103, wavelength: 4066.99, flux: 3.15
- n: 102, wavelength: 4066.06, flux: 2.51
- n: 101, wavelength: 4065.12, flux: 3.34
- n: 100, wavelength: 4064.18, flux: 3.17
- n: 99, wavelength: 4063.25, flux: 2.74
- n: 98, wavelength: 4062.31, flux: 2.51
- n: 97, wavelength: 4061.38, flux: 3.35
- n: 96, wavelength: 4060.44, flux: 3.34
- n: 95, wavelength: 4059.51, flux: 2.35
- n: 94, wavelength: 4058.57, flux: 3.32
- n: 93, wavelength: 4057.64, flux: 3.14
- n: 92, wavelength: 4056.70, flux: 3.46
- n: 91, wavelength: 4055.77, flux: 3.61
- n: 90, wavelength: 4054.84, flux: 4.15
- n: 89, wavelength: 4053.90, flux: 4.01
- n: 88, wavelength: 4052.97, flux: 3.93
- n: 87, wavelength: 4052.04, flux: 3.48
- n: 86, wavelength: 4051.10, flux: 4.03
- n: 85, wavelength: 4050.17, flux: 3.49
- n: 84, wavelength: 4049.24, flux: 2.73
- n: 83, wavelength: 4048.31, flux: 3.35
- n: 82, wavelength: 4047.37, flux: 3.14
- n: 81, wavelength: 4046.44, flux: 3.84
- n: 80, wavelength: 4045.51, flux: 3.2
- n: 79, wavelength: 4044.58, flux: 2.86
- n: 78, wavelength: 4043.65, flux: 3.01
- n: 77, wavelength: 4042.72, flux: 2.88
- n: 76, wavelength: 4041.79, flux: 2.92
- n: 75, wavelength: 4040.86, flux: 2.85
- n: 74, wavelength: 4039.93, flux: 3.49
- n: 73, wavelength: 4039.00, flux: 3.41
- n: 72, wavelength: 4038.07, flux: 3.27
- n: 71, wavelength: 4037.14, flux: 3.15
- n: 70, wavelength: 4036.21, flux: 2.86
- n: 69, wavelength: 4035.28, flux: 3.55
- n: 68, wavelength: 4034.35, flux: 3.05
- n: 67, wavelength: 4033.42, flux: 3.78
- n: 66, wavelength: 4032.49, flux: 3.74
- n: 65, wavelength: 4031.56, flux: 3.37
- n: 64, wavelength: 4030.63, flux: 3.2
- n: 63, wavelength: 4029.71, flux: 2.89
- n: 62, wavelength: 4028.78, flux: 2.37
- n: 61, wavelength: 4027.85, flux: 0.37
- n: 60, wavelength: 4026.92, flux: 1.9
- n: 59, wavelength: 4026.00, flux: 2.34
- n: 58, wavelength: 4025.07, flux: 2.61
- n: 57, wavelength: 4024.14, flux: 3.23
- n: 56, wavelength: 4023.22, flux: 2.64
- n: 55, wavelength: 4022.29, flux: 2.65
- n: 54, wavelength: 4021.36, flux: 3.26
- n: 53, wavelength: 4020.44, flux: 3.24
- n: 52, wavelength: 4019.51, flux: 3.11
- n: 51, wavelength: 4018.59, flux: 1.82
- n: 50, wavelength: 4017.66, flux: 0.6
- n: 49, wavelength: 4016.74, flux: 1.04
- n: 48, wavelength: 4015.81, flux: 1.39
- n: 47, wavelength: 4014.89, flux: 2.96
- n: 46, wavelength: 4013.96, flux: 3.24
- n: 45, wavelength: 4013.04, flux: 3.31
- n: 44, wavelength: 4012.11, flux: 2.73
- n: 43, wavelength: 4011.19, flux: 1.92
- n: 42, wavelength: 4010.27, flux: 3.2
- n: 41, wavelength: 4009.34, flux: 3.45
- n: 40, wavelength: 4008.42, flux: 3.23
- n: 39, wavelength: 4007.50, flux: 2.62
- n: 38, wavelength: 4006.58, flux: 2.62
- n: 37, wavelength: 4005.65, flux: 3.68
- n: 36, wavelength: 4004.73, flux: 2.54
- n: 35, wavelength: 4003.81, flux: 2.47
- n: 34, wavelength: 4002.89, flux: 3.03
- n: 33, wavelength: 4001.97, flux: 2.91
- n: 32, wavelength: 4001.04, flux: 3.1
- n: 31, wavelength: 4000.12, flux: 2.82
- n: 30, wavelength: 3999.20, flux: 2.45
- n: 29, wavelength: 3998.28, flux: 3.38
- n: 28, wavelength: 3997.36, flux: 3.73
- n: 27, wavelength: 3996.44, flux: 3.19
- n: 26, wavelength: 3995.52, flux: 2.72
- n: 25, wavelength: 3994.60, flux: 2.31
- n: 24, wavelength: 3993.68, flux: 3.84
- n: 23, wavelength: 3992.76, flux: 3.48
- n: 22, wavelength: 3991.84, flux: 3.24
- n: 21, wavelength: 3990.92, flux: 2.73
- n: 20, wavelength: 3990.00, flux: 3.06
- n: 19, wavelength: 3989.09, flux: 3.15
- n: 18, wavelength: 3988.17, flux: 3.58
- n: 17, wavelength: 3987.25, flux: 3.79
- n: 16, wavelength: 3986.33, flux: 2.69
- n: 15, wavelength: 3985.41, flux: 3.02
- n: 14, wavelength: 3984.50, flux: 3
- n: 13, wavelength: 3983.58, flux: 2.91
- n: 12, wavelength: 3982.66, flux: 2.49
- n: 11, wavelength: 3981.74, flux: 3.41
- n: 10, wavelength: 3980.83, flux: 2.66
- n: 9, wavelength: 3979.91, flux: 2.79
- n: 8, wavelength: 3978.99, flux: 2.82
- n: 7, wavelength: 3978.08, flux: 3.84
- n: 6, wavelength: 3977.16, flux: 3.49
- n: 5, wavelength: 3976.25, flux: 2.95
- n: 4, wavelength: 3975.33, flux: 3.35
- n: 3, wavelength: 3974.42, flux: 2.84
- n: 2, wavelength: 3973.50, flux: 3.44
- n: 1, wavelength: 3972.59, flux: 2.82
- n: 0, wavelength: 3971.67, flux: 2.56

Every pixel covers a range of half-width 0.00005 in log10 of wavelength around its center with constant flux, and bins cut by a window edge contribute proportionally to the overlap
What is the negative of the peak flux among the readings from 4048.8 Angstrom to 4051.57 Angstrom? -4.03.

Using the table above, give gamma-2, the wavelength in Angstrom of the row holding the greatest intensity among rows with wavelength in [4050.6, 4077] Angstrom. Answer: 4069.80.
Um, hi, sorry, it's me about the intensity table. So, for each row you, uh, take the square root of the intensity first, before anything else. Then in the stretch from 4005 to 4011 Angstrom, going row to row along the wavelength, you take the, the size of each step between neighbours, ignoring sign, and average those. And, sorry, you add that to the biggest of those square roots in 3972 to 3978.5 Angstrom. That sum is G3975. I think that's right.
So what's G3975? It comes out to 2.08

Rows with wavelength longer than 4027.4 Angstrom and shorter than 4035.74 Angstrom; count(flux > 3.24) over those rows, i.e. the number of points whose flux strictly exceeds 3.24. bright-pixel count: 4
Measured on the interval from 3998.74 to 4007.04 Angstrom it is 1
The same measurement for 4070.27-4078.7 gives 5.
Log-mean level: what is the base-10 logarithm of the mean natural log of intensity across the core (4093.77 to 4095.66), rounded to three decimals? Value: 0.107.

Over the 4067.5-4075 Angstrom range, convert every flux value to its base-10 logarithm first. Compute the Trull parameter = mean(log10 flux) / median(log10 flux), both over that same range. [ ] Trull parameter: 1.00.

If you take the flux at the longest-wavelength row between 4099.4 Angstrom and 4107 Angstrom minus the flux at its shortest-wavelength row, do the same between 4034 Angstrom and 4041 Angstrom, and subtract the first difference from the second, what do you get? 0.45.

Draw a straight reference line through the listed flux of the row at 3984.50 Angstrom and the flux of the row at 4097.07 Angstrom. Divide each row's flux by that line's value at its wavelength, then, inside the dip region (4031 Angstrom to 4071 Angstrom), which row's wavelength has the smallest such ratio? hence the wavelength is 4059.51 Angstrom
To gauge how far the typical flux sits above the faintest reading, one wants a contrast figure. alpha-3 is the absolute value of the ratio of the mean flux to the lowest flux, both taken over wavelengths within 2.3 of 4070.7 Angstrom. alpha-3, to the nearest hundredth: 1.25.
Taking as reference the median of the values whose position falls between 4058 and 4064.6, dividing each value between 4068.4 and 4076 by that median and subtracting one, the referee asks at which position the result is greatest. 4069.80 Angstrom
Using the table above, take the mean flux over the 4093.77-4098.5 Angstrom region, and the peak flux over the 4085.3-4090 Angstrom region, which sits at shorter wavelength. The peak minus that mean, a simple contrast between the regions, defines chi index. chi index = 0.0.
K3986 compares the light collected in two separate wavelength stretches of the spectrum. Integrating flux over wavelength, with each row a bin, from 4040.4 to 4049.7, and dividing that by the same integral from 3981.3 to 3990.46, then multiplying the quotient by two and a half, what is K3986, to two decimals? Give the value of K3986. 2.51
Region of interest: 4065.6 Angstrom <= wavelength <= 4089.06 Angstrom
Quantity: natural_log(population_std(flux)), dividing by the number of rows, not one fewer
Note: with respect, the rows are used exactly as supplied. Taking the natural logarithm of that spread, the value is -0.75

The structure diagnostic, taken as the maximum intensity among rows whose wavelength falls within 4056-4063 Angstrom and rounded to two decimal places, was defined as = 3.46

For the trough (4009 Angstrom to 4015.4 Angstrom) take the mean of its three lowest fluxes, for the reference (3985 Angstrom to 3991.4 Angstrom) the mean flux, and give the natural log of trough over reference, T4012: -0.22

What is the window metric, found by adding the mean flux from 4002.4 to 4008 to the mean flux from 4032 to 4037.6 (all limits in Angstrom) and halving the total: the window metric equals 3.09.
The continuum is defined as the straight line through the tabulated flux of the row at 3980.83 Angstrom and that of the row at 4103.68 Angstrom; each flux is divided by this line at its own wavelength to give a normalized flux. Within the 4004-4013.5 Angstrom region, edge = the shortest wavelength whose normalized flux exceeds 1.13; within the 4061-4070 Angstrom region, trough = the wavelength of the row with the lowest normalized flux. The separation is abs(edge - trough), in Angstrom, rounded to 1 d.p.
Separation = 60.4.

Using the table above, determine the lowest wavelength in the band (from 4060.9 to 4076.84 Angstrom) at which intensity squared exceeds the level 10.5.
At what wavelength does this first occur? 4061.38 Angstrom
